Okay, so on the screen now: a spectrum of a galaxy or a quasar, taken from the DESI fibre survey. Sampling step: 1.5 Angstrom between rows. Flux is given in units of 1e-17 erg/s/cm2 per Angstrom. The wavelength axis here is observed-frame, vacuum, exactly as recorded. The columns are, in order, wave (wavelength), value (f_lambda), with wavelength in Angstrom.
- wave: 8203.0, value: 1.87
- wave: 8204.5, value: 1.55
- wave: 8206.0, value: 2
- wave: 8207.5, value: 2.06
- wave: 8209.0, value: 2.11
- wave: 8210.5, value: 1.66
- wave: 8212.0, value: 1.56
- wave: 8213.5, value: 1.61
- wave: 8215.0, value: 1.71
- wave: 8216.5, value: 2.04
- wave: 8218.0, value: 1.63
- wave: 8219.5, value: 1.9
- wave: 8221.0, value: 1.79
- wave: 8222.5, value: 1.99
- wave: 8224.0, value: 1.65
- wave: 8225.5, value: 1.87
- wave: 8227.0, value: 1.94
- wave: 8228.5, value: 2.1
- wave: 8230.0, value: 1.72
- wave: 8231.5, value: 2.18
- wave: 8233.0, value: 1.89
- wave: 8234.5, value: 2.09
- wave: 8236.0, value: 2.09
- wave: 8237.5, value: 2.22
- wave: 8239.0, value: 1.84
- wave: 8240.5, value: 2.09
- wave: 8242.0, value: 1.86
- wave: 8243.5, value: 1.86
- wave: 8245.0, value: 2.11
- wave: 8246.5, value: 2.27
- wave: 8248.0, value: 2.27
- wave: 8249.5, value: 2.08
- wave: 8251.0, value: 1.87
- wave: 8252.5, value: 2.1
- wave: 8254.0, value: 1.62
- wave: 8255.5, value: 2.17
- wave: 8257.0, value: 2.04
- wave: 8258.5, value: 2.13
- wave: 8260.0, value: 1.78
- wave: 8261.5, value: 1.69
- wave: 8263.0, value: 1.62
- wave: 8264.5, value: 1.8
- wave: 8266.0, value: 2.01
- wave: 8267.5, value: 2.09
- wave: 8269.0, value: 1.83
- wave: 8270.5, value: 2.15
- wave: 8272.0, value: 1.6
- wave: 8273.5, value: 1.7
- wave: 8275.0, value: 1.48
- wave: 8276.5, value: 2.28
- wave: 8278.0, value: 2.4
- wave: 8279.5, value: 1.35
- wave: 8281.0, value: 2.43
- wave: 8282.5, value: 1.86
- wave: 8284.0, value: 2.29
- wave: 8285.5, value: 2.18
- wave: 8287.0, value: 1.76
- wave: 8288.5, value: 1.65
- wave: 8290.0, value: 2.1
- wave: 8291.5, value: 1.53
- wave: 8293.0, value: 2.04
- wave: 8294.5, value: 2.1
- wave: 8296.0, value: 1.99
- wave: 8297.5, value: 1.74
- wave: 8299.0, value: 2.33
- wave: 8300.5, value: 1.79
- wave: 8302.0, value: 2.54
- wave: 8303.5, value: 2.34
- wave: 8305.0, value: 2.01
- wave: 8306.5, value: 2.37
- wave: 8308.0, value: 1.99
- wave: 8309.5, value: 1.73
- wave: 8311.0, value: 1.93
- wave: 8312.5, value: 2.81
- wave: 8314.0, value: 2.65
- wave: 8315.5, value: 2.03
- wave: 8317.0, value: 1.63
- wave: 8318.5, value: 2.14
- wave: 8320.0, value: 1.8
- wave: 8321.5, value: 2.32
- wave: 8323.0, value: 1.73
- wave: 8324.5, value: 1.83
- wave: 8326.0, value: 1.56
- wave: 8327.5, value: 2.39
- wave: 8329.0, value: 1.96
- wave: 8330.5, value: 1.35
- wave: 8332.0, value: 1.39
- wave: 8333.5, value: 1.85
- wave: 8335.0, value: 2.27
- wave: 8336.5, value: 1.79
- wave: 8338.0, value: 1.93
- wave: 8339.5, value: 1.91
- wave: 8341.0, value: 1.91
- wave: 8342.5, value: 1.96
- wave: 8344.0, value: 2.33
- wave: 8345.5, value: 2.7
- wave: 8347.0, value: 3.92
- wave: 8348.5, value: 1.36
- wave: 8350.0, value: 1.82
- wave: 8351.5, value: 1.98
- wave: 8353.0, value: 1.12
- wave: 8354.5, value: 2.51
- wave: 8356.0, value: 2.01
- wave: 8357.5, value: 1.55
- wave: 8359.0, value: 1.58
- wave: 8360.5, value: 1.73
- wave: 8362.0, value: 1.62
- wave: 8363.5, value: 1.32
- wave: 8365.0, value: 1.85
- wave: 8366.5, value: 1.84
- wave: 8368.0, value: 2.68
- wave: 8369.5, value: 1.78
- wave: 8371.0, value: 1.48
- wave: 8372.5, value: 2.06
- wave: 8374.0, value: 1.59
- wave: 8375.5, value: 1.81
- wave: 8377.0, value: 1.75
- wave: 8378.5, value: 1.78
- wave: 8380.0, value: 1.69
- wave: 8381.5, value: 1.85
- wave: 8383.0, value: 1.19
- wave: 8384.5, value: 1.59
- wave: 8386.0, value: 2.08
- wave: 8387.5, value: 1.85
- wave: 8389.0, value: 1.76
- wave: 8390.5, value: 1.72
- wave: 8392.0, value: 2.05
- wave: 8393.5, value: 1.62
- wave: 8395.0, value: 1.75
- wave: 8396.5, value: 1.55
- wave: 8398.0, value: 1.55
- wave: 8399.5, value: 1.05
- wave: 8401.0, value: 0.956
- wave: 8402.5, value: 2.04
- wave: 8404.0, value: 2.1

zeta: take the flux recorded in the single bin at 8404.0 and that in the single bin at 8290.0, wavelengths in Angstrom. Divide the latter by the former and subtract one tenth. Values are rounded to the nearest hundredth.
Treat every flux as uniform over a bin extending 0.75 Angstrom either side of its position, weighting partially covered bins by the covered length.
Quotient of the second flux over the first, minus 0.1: 0.90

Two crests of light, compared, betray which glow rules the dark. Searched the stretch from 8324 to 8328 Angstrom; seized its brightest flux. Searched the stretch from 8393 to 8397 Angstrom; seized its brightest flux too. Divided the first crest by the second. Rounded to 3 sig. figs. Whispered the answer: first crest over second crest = 1.37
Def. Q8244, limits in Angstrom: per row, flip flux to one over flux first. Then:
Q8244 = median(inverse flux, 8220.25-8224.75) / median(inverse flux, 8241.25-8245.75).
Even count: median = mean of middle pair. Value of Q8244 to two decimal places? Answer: 1.04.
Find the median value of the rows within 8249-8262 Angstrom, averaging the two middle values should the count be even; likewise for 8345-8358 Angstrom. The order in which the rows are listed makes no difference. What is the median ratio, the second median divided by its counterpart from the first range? 0.971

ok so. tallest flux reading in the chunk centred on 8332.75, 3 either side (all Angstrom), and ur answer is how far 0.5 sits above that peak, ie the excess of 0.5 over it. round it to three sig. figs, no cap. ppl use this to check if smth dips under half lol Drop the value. -1.77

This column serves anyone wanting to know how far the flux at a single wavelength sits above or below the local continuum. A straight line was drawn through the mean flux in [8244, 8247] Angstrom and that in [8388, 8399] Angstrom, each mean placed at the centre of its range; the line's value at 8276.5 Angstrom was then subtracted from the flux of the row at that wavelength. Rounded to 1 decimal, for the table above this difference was 0.2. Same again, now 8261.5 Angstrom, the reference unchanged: -0.4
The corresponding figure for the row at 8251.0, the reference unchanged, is -0.3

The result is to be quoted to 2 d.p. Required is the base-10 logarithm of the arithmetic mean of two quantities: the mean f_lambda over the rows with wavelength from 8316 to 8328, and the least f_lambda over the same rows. 0.24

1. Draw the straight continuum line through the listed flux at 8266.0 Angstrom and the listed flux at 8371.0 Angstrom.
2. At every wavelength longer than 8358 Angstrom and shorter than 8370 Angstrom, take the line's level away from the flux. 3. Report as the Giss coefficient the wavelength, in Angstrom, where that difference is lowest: 8363.5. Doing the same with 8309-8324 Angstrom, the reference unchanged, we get 8317.0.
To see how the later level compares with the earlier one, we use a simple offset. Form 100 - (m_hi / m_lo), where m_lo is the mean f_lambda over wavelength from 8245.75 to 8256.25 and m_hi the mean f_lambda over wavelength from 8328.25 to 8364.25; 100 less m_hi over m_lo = 99.07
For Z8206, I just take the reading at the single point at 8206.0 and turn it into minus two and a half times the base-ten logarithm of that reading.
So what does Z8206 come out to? -0.75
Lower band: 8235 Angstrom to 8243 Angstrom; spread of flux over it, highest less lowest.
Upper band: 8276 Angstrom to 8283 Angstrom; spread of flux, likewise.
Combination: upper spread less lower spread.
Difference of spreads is 0.70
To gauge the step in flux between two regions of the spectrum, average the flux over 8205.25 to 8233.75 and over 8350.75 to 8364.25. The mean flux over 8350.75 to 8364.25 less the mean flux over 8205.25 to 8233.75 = -0.15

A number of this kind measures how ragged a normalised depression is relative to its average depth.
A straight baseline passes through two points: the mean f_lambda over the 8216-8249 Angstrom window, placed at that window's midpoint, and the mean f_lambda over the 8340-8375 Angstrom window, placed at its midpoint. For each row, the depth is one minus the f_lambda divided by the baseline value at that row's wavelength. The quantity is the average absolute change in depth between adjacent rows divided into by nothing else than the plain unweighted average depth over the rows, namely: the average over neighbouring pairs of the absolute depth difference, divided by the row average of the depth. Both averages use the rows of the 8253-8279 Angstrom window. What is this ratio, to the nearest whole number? 4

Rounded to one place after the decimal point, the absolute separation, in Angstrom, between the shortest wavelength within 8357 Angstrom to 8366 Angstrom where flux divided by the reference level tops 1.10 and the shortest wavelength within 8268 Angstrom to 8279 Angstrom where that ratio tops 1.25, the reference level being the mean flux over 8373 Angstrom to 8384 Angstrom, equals 94.5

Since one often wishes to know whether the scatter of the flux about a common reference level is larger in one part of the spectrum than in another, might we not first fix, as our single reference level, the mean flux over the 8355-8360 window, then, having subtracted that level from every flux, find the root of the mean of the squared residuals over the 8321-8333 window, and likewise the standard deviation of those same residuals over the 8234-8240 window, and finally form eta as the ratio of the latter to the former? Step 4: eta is 0.4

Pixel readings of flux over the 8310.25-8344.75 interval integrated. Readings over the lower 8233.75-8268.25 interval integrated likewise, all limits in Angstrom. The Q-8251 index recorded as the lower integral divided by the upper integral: 1.01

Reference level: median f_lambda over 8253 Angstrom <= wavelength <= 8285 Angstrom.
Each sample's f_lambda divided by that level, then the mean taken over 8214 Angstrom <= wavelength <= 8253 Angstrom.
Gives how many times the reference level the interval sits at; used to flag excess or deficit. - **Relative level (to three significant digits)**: 1.06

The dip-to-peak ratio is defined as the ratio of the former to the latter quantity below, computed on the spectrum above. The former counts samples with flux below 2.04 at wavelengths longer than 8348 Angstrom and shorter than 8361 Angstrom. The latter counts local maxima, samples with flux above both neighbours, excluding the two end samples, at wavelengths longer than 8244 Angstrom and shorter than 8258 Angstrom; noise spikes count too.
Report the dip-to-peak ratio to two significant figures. 4.0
